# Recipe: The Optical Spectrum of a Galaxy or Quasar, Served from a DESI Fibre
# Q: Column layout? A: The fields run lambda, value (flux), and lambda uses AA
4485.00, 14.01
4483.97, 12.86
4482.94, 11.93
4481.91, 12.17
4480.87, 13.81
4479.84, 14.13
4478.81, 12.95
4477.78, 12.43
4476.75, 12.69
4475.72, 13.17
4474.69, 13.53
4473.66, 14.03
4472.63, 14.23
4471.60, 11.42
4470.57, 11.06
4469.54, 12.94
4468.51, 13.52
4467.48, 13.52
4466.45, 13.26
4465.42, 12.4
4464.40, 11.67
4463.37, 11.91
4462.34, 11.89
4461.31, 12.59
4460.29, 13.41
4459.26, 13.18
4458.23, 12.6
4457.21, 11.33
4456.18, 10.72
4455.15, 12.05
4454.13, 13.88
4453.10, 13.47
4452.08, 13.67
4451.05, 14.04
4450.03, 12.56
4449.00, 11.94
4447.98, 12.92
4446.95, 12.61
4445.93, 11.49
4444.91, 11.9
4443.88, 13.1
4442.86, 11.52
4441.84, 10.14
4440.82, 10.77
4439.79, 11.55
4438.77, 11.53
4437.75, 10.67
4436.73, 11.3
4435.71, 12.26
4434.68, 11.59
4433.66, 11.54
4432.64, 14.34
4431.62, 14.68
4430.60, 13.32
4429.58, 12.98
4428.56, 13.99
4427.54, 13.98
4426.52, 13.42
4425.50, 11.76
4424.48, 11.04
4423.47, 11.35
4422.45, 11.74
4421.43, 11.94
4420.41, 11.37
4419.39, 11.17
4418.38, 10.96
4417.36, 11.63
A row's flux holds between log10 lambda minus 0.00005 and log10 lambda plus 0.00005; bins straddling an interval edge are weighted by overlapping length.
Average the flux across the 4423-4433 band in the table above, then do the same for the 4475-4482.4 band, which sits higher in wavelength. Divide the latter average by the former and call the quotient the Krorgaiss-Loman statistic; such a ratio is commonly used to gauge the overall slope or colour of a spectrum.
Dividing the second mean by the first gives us 1.00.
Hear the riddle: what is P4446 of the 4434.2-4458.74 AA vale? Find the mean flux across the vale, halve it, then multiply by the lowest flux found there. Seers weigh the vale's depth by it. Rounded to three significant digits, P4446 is 61.2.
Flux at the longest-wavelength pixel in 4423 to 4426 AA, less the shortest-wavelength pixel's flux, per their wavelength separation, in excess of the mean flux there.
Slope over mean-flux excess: -11.2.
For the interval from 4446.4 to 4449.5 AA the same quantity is -12.8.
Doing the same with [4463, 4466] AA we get -11.8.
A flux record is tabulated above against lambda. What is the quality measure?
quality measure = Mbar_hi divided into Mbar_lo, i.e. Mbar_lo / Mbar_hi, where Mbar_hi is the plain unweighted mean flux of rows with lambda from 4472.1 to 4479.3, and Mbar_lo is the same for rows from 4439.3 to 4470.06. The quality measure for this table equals 0.93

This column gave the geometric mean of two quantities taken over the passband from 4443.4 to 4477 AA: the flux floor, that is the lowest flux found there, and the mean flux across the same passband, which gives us 11.66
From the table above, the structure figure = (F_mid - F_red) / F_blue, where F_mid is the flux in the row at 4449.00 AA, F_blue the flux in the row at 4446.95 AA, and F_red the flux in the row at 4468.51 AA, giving -0.13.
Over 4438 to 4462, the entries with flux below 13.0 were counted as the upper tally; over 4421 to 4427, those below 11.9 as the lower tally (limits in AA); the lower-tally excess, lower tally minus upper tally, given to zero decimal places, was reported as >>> -12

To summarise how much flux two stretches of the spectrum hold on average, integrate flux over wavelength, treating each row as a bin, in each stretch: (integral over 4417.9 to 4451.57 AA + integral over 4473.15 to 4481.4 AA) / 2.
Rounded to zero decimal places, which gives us 260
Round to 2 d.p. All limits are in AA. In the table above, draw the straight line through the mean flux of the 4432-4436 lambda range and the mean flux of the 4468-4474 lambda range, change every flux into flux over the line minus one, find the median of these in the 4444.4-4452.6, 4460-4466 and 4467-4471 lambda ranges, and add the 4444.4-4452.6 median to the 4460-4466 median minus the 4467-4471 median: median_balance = -0.08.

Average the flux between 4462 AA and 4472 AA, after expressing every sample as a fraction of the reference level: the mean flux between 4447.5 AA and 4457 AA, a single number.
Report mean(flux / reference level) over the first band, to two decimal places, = 0.97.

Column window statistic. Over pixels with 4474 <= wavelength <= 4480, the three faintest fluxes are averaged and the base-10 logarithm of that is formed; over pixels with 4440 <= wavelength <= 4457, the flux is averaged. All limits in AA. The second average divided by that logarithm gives 11.1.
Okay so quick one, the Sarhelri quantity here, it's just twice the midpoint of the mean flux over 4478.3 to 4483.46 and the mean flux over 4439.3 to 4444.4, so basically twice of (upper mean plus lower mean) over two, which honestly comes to 24.4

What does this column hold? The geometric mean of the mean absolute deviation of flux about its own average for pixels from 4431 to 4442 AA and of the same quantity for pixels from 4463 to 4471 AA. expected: 0.90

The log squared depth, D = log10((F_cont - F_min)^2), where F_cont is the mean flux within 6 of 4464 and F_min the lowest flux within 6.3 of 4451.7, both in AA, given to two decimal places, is 0.61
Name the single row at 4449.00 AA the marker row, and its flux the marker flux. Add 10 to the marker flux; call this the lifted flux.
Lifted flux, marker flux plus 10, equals 21.9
